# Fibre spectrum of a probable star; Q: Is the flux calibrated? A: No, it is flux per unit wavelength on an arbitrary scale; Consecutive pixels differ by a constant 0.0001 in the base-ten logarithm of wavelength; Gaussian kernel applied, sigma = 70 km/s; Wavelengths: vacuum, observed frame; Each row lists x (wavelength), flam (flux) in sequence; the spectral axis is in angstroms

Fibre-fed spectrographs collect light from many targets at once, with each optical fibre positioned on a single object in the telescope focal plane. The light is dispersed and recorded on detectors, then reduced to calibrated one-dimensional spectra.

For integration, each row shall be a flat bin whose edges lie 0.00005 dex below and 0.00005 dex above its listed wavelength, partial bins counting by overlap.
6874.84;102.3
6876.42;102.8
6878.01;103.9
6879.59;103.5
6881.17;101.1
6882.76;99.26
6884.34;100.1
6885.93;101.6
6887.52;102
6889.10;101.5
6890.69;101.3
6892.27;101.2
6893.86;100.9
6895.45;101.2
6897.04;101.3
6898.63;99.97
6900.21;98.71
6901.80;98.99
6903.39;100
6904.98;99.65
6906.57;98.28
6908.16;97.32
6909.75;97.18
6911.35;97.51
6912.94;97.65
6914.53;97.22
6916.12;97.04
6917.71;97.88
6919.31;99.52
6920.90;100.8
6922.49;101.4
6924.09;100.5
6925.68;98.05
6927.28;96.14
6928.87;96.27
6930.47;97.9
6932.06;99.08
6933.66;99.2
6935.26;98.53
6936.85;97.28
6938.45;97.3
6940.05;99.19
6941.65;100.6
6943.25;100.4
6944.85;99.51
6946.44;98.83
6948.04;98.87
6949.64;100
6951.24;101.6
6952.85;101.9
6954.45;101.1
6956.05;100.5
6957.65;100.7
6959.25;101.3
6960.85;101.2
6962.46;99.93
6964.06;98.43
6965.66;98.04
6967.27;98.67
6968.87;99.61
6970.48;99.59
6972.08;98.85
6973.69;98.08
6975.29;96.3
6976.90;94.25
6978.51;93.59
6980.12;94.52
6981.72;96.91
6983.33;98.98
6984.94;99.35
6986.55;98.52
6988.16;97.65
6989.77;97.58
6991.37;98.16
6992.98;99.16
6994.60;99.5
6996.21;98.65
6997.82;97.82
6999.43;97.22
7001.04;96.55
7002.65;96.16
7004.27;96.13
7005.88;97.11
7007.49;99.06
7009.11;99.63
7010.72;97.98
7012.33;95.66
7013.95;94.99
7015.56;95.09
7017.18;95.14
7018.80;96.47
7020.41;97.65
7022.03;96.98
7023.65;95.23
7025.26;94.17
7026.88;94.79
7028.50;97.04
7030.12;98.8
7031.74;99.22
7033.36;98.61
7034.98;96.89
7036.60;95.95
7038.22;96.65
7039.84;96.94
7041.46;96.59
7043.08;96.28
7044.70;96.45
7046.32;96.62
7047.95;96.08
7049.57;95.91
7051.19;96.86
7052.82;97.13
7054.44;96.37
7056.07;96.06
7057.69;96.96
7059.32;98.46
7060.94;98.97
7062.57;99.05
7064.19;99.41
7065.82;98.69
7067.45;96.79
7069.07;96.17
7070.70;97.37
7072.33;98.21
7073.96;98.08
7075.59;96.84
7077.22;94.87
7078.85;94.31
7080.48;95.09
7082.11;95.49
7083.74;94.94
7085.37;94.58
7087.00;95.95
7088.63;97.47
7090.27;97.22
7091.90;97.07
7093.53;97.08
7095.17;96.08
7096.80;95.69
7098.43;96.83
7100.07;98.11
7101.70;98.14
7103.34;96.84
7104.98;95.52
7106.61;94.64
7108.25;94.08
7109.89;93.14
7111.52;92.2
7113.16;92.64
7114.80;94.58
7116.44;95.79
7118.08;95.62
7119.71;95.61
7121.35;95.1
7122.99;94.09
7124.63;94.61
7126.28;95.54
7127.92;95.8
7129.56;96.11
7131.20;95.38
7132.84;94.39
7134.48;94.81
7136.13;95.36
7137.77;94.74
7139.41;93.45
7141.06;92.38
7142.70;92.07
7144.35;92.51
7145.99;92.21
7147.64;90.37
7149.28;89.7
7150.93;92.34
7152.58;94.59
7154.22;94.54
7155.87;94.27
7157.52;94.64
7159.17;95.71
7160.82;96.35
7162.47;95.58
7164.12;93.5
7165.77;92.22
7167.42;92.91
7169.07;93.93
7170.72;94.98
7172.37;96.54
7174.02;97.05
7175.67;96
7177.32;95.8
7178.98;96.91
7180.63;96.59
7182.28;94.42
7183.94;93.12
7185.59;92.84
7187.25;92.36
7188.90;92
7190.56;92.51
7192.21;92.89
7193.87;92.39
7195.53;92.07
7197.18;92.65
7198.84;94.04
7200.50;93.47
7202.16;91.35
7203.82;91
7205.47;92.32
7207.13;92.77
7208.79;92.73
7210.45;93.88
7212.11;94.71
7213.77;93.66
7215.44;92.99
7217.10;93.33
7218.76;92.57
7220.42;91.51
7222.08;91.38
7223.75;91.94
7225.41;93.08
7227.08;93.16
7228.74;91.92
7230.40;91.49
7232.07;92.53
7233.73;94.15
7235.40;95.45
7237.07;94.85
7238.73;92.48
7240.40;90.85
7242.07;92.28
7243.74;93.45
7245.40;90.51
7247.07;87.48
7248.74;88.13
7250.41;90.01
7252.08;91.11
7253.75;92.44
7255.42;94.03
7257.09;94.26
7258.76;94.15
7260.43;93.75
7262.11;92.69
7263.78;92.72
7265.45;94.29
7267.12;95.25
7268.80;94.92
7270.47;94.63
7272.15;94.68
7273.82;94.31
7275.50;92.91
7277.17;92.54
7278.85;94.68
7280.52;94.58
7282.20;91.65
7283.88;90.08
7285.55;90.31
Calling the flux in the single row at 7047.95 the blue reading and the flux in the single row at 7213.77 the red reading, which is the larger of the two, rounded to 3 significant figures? 96.1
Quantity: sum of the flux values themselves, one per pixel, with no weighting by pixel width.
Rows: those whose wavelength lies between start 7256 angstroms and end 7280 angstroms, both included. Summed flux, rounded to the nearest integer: 1316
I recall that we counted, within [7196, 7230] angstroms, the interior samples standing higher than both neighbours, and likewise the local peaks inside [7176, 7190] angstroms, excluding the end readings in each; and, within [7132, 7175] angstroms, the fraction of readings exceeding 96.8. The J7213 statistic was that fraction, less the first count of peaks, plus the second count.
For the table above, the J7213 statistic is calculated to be -4.0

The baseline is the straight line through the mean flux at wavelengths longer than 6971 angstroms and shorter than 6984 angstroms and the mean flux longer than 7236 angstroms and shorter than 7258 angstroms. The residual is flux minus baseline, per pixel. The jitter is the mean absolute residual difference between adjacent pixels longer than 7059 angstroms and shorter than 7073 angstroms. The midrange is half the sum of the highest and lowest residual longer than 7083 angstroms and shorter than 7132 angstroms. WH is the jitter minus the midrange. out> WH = -0.2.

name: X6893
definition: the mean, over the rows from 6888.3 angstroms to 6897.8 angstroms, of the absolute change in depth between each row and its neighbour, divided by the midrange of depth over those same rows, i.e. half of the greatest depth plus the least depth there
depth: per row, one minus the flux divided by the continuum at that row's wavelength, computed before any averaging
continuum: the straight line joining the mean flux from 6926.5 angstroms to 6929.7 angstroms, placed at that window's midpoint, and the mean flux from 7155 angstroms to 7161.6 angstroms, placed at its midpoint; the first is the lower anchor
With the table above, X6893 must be 0.0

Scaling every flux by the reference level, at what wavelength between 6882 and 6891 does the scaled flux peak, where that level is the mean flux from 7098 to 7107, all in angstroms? 6887.52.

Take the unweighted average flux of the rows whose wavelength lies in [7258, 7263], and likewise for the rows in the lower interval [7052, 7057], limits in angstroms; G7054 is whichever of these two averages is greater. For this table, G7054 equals 96.5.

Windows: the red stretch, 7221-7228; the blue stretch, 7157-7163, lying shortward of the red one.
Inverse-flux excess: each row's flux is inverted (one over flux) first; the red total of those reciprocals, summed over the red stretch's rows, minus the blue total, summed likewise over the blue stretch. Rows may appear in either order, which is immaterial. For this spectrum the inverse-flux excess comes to 0.0014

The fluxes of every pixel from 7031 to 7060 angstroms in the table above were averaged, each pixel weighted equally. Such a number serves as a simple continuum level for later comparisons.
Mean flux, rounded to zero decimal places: 97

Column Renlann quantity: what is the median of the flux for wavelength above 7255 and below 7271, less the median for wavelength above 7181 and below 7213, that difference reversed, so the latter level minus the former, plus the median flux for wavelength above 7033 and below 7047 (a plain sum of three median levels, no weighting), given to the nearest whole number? 95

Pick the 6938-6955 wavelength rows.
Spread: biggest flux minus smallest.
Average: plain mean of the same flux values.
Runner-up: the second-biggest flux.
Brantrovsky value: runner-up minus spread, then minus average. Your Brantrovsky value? -2.94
